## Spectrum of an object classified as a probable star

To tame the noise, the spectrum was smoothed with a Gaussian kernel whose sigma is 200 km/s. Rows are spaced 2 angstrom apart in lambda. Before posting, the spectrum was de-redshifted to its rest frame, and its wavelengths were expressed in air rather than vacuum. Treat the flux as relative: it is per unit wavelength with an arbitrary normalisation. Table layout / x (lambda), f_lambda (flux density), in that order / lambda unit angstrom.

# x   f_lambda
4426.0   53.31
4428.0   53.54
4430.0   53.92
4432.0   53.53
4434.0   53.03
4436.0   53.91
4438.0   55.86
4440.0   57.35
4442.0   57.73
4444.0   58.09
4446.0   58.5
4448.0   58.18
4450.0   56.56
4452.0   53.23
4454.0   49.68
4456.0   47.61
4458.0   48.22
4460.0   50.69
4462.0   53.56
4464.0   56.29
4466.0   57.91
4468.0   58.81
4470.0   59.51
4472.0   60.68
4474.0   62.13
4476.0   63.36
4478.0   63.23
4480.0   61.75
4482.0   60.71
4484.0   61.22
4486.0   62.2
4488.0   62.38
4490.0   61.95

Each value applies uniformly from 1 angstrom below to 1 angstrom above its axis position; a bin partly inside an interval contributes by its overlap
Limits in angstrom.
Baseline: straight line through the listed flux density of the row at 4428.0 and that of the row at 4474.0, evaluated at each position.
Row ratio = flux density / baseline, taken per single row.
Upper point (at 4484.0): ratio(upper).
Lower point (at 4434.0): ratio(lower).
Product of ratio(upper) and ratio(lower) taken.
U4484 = 0.93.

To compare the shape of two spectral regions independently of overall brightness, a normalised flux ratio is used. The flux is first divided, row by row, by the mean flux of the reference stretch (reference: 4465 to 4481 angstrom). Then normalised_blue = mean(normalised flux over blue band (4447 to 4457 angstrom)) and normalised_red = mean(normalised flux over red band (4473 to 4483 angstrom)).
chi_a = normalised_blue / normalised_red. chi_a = 0.85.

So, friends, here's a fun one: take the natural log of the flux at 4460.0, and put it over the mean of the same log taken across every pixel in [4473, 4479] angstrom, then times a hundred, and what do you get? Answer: 95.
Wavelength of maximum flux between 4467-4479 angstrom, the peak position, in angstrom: 4476.0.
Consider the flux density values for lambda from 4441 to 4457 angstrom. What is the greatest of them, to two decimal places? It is 58.50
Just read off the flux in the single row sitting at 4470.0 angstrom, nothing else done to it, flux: 59.51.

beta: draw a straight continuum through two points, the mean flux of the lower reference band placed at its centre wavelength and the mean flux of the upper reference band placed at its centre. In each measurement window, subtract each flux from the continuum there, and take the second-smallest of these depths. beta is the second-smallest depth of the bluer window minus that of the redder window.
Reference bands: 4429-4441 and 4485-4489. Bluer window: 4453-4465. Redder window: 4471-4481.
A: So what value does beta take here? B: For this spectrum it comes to 7.3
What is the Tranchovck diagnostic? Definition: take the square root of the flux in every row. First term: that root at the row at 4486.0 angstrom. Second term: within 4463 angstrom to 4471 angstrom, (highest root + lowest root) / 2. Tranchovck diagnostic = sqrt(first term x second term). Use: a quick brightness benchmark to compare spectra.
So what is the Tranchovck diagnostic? 7.75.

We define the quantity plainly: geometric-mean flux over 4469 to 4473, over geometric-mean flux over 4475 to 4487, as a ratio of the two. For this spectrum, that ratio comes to 0.97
